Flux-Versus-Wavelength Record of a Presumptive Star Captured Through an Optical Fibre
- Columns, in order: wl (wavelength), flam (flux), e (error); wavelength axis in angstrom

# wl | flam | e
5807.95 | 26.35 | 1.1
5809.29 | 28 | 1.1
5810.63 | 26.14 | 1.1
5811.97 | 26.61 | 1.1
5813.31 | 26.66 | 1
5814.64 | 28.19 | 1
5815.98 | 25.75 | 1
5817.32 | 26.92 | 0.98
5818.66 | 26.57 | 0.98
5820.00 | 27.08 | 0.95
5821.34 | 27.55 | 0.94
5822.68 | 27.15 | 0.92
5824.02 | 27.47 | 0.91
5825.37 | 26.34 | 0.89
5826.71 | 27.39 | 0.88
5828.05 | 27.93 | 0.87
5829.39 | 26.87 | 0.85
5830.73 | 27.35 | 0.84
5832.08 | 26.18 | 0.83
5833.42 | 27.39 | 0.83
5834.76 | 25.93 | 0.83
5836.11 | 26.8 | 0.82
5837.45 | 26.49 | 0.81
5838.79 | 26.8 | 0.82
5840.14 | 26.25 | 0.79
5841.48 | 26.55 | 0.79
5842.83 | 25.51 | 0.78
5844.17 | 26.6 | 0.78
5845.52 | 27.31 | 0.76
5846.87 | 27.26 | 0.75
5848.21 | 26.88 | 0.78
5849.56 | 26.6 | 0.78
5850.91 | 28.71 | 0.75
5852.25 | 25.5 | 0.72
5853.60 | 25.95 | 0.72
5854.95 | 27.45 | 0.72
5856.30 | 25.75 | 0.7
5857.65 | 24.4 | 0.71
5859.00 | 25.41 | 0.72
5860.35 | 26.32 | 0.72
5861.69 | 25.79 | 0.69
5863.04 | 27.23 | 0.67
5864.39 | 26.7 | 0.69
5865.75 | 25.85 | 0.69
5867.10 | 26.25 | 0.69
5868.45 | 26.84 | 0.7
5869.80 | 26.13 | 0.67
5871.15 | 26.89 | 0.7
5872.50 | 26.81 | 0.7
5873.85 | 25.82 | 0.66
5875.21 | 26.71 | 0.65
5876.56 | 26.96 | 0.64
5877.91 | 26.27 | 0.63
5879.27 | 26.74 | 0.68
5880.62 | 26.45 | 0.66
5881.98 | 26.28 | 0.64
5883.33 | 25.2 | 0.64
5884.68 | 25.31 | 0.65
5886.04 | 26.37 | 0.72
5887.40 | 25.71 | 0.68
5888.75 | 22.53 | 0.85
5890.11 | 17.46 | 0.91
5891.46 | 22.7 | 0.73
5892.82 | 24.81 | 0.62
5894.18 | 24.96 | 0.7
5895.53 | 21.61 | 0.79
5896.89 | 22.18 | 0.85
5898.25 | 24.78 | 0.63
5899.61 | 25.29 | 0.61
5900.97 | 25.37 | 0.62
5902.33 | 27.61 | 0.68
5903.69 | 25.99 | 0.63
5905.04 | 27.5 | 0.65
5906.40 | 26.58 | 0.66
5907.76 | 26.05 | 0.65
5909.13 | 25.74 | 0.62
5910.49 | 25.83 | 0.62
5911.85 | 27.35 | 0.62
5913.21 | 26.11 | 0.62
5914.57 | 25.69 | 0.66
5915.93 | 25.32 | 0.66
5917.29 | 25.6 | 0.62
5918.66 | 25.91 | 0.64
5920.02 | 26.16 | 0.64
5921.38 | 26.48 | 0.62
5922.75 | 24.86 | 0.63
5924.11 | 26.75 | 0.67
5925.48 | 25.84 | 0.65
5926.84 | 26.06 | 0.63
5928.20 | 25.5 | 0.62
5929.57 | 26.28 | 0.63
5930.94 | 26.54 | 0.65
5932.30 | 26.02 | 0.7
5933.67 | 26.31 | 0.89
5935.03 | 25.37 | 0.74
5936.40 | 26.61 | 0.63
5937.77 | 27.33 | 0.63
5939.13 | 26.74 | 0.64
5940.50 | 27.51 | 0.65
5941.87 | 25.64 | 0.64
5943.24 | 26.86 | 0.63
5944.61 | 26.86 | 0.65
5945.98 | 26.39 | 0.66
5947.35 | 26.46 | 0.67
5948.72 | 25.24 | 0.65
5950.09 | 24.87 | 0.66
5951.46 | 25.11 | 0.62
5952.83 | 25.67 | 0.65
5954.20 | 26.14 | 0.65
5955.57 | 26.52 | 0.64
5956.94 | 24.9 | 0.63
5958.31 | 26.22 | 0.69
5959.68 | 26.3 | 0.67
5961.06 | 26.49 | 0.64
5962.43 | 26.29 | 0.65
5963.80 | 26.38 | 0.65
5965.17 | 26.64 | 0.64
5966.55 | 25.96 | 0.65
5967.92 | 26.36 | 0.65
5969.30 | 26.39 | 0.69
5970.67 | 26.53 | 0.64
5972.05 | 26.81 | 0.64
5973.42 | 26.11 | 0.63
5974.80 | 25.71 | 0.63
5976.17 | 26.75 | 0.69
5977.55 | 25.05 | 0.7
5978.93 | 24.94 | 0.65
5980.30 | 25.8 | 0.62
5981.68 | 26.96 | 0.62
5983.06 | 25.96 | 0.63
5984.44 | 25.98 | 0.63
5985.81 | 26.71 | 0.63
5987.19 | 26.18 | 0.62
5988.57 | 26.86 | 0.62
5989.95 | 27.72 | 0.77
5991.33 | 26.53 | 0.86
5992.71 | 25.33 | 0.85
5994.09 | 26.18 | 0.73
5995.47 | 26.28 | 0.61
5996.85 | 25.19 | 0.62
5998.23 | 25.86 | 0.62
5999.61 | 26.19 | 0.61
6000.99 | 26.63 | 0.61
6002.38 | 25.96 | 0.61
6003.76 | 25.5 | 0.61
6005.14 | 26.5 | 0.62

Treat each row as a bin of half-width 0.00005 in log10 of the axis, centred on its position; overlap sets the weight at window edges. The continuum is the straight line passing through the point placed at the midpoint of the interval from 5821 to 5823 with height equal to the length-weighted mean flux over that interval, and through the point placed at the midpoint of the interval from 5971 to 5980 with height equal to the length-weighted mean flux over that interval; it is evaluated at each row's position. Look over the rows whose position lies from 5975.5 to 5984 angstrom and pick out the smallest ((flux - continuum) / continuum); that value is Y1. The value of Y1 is -0.037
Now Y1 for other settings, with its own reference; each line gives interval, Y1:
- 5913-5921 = -0.044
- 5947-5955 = -0.049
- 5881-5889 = -0.157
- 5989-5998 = -0.021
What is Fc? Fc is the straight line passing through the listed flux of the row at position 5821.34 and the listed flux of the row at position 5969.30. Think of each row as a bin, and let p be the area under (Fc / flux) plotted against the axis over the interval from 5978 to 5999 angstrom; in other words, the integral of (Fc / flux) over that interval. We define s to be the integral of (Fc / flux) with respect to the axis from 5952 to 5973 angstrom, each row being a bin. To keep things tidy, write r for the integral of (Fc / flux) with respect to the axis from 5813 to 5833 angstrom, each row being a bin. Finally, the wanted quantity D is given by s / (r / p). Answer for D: 21.9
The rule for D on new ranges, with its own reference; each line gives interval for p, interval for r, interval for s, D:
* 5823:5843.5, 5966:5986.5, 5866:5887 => 22.0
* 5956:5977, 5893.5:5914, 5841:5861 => 20.2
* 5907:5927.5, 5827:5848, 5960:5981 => 20.8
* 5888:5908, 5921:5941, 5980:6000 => 22.1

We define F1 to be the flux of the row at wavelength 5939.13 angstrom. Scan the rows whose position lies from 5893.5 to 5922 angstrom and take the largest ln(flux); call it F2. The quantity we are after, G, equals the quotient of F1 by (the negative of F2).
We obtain -8.06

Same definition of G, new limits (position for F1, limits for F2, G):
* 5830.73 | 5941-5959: -8.31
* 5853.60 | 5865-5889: -7.88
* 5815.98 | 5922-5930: -7.84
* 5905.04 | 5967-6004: -8.28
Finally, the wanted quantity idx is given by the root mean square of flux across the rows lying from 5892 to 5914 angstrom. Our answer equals 25.5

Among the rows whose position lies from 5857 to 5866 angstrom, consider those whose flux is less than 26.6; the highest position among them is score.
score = 5865.75 angstrom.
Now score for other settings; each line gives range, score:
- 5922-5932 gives 5930.94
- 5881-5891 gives 5890.11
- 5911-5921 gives 5920.02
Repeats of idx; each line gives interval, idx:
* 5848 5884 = 26.4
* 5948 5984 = 26.0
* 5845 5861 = 26.5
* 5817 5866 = 26.7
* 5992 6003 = 26.0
